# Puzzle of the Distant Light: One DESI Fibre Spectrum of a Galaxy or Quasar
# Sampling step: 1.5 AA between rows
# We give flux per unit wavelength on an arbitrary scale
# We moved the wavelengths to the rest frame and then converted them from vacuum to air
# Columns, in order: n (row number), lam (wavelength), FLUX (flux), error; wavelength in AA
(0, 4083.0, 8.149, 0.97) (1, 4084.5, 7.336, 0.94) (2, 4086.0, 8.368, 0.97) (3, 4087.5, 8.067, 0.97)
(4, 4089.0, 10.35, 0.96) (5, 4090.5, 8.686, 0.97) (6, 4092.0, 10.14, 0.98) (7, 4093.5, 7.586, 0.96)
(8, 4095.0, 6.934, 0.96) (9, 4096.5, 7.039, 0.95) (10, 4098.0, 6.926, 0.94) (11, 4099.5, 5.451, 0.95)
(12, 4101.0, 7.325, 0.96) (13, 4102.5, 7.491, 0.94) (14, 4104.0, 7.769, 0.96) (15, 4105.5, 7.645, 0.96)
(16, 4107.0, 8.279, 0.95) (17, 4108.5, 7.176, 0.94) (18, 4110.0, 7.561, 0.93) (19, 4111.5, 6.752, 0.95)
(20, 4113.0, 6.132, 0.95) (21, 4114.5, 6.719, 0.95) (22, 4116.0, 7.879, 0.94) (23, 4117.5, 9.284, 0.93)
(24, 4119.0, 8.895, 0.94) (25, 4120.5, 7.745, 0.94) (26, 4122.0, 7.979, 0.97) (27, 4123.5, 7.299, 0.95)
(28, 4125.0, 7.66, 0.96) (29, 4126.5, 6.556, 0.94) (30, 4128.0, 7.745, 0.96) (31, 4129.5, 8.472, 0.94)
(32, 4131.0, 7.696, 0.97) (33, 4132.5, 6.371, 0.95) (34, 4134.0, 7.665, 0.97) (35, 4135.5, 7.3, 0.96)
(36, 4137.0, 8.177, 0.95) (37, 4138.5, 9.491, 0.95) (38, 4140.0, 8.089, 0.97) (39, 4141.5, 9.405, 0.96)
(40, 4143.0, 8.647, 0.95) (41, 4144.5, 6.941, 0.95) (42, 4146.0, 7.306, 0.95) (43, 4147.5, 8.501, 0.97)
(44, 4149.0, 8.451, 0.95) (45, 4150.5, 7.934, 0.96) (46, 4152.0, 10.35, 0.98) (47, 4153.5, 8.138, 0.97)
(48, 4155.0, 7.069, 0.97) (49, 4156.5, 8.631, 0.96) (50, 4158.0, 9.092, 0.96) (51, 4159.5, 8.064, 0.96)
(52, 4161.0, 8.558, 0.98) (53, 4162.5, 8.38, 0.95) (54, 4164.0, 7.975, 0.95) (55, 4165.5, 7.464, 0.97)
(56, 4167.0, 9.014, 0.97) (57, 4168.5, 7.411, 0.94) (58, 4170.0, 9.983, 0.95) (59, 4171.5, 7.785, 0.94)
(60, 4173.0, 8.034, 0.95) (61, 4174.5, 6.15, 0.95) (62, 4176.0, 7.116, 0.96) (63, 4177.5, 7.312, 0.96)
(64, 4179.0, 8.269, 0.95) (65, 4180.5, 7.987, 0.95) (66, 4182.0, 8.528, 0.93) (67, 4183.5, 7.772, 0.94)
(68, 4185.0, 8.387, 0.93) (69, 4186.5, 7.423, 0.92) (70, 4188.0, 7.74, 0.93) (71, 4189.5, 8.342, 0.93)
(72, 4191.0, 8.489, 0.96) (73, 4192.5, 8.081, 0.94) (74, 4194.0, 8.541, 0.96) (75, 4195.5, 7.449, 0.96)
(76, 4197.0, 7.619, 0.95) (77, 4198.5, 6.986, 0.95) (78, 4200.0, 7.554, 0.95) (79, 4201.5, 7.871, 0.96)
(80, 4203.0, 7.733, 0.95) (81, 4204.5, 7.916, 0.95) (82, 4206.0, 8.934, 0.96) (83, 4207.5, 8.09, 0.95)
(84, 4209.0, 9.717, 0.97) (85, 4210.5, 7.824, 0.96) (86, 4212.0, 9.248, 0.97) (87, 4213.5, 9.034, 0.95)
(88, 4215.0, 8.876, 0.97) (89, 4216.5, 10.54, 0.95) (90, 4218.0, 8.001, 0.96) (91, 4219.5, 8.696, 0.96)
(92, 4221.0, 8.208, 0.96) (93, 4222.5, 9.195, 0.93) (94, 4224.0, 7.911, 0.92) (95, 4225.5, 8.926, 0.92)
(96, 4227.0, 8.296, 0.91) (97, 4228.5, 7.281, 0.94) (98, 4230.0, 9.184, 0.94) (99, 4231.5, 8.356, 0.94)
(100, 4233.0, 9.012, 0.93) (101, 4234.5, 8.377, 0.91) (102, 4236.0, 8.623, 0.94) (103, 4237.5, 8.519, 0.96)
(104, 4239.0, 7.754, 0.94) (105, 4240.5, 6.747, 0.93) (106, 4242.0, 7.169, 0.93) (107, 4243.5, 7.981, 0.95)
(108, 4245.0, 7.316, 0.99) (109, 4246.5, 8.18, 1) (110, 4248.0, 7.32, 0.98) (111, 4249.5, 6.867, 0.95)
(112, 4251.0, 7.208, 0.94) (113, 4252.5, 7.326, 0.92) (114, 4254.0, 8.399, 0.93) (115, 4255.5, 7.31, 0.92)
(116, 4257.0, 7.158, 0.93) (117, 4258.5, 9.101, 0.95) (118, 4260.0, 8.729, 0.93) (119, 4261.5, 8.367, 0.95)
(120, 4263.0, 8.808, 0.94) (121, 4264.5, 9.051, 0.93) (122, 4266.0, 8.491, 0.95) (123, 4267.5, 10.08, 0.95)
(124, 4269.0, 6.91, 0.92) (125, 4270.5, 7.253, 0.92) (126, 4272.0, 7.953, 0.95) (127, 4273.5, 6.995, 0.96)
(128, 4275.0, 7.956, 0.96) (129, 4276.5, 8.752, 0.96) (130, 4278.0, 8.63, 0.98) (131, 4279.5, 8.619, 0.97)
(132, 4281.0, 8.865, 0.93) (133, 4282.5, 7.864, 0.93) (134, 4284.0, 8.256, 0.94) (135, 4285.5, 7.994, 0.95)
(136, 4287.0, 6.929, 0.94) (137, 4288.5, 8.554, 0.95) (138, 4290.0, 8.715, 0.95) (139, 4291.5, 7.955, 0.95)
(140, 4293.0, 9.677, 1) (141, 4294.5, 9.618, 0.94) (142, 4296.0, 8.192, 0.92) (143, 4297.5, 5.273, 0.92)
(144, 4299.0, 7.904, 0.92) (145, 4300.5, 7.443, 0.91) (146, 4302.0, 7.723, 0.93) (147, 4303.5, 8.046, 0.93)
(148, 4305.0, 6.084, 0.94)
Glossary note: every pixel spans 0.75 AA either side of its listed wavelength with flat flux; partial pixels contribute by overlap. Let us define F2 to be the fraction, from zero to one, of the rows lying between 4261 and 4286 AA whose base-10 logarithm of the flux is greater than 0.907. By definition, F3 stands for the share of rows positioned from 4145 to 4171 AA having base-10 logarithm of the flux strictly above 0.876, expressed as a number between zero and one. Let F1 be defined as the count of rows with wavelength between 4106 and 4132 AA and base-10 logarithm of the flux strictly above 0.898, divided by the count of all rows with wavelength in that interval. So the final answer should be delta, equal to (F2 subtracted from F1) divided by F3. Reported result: -0.38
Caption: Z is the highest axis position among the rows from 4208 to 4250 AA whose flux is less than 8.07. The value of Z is 4249.5 AA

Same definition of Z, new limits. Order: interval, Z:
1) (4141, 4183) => 4180.5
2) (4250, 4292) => 4291.5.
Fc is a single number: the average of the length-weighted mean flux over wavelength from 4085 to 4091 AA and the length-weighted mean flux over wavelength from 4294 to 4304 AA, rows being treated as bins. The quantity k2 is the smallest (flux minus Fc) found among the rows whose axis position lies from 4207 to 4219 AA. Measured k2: -0.4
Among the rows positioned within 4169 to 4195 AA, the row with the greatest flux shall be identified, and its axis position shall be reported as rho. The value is 4170.0 AA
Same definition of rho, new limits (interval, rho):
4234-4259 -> 4258.5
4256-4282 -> 4267.5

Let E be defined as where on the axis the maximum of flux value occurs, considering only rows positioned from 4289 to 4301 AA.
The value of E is 4293.0 AA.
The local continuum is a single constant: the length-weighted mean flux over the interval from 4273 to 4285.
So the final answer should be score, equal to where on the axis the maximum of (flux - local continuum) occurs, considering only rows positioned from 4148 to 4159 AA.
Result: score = 4152.0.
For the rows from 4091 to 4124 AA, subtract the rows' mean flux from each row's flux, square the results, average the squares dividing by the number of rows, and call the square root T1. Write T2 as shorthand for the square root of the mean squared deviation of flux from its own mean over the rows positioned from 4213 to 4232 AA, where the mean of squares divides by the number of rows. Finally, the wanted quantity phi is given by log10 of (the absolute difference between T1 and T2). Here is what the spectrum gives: -0.66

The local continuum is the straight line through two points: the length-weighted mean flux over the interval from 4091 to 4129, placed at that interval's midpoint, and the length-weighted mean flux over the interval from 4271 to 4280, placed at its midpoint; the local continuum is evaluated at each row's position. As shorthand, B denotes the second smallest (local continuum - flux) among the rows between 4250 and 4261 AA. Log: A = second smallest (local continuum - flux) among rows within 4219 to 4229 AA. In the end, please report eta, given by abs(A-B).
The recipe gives 0.32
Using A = -1.0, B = -0.7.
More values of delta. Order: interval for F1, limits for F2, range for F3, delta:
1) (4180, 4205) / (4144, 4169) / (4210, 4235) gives -0.06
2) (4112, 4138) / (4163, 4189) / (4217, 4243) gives 0.00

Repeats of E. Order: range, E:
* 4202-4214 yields 4209.0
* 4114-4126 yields 4117.5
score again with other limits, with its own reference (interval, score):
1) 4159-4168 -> 4167.0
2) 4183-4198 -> 4194.0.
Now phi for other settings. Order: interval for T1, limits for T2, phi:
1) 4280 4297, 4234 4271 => -1.08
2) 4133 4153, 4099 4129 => -1.08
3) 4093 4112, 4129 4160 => -0.58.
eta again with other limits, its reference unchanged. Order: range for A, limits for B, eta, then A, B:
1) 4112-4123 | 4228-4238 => 0.28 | -1.3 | -1.0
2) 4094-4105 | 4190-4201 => 0.69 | 0.0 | -0.7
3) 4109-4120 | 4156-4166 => 0.40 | -1.3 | -0.9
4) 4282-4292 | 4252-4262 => 0.27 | -0.4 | -0.7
